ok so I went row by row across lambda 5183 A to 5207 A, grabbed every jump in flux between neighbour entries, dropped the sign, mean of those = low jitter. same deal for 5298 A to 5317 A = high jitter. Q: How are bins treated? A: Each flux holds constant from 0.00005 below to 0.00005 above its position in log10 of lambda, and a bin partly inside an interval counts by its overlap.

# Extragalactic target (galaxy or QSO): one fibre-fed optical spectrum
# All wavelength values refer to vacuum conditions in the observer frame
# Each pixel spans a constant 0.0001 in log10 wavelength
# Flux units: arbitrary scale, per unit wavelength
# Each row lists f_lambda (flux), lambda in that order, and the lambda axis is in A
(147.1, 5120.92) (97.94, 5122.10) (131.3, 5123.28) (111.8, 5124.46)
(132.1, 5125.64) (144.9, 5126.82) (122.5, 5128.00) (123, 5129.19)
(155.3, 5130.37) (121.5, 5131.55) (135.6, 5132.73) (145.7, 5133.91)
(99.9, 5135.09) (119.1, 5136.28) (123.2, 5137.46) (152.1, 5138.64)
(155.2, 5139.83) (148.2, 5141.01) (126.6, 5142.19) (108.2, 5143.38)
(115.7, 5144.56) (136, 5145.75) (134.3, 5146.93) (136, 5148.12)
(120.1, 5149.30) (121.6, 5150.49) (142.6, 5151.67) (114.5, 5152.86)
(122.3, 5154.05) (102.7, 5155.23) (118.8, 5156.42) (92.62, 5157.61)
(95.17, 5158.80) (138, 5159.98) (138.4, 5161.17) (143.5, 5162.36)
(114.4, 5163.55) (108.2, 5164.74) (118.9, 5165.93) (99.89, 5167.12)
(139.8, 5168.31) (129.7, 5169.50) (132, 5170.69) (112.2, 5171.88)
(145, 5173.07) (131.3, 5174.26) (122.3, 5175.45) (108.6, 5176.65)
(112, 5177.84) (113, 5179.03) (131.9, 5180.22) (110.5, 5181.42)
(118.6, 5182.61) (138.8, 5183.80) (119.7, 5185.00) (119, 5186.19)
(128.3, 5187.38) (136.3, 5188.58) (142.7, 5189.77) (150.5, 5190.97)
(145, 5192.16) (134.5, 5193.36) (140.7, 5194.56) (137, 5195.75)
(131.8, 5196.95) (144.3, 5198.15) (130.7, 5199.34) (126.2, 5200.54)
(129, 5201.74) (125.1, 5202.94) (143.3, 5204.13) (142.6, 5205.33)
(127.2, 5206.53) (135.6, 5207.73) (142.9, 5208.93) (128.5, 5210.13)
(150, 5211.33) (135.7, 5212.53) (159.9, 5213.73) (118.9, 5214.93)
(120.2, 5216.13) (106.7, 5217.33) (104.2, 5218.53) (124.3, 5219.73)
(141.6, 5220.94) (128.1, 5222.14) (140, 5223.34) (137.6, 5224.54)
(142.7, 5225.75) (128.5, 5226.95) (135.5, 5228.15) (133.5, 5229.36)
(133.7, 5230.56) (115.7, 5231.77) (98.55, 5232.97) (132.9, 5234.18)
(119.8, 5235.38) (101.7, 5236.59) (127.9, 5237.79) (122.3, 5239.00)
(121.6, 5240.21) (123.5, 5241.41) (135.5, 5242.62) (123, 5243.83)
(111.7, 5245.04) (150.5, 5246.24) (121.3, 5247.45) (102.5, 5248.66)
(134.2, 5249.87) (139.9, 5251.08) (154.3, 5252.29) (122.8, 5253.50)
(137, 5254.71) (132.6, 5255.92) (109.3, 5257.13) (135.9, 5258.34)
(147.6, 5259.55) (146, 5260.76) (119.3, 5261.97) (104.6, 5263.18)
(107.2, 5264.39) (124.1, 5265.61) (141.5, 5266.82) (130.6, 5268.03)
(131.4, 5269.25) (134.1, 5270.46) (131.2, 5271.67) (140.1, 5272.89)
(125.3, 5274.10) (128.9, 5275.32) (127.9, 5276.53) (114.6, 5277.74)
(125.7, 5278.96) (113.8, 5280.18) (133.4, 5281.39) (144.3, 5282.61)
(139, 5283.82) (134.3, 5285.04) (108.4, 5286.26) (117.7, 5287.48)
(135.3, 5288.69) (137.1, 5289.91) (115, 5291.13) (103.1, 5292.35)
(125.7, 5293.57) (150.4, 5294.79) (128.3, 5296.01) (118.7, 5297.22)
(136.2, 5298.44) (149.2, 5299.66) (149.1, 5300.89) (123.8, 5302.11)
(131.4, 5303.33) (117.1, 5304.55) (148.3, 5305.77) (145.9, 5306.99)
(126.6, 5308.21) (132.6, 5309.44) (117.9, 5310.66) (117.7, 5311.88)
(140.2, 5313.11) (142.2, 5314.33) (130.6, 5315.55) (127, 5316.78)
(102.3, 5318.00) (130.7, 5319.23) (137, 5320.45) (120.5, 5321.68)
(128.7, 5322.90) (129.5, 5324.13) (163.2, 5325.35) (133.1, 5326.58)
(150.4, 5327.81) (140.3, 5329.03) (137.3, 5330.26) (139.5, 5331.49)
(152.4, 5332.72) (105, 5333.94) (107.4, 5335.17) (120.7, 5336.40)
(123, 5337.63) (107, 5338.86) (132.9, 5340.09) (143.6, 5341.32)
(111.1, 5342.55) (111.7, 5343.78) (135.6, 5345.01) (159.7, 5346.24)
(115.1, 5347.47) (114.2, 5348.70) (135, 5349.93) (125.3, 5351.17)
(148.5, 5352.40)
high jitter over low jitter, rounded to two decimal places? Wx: 1.43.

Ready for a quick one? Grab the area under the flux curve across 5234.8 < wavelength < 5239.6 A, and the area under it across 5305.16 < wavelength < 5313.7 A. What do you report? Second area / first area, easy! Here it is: 2.0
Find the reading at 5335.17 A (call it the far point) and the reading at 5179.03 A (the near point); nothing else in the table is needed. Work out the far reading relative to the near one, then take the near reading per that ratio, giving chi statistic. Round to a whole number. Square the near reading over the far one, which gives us 119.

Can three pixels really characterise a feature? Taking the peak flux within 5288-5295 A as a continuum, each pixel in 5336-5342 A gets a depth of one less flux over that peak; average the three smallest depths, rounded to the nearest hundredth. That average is 0.11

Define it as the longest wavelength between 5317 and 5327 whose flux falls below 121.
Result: 5321.68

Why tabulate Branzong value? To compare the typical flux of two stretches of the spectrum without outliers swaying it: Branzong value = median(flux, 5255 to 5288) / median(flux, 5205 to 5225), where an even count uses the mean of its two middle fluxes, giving 0.96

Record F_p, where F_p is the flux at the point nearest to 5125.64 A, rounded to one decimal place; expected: 132.1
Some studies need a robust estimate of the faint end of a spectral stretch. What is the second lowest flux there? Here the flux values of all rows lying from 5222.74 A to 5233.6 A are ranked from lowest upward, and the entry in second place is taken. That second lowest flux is 115.7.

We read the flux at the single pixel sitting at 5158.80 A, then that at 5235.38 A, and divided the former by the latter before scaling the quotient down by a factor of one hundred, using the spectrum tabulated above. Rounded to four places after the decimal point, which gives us 0.0079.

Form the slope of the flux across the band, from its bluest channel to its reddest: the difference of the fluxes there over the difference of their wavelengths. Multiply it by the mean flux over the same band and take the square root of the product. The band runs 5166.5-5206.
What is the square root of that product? 12.0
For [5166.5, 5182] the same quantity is 9.5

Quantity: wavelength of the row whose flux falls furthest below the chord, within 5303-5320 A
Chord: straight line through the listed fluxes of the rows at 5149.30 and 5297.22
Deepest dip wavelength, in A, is 5318.00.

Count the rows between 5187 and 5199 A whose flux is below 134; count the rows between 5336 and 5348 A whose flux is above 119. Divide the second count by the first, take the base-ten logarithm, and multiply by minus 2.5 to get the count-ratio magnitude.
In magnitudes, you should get -1.2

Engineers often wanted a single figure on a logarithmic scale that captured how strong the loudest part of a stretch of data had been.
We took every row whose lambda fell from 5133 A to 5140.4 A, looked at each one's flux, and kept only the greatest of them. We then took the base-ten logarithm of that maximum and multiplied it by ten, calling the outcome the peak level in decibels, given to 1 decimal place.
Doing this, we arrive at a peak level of 21.9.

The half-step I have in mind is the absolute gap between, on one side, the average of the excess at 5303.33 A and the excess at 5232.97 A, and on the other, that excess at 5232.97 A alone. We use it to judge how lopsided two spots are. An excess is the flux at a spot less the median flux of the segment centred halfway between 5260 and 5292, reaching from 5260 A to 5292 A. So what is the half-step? 16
